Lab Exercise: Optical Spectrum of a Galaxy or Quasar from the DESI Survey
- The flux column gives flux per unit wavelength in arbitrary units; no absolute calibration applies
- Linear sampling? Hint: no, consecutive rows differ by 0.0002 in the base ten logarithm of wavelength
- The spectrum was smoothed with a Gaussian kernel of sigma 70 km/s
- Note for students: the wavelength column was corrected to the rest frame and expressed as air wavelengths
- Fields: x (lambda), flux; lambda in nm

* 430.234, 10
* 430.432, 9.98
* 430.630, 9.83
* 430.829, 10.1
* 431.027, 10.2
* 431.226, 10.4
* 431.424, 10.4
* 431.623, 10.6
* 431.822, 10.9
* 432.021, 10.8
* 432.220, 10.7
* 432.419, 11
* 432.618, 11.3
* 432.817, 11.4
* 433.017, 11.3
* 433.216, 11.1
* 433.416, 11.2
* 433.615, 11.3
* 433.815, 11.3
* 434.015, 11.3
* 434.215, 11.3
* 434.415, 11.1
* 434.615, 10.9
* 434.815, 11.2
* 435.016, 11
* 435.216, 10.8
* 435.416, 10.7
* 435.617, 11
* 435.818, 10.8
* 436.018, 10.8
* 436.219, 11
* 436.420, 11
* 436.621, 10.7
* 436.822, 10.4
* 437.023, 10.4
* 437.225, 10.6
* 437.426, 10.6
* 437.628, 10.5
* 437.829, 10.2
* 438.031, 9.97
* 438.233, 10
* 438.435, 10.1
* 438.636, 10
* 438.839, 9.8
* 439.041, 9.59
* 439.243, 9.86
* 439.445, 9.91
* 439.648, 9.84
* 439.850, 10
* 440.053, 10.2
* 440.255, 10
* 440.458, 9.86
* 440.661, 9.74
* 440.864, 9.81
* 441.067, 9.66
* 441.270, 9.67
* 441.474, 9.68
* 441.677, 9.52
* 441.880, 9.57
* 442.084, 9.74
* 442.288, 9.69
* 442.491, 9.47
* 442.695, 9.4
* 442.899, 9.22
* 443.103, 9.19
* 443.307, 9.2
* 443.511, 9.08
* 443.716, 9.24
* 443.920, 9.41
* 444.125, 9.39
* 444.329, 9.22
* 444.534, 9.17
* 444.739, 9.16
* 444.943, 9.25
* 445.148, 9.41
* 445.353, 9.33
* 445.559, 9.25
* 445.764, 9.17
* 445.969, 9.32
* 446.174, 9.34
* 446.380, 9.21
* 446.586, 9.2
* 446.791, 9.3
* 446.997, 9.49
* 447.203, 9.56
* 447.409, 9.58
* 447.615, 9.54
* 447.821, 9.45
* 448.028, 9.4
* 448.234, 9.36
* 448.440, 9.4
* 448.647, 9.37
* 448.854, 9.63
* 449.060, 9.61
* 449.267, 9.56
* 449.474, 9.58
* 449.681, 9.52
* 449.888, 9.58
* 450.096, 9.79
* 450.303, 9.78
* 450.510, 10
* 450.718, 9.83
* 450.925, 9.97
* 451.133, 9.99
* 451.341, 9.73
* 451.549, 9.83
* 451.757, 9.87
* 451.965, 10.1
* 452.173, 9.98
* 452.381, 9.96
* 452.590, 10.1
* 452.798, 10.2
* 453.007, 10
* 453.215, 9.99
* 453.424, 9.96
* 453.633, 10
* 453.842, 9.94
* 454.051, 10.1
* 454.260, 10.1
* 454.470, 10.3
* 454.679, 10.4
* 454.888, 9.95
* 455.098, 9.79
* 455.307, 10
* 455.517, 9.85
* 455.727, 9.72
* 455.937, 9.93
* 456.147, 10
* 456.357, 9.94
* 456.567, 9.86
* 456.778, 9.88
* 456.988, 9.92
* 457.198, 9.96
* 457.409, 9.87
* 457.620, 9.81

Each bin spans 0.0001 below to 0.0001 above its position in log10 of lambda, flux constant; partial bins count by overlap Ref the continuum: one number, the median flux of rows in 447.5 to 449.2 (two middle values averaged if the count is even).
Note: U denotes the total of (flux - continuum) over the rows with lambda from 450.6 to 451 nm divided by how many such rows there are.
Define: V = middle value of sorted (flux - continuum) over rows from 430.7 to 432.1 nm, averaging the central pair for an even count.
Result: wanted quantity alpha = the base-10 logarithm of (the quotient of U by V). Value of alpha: -0.31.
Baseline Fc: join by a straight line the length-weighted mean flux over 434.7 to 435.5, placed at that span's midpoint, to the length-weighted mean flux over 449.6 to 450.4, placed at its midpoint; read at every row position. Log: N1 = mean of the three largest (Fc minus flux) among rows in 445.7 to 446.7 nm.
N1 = 0.79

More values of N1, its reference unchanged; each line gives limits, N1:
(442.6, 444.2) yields 1.08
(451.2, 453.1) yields -0.27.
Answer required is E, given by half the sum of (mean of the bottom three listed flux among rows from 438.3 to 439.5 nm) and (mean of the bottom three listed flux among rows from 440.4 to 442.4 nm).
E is 9.7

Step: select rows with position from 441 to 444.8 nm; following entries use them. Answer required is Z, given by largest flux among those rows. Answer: 9.74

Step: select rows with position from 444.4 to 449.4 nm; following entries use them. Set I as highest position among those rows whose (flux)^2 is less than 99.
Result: 449.267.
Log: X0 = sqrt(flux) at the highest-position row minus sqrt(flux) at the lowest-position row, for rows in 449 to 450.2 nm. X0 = 0.029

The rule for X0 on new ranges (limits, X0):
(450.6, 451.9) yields 0.006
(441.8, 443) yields -0.057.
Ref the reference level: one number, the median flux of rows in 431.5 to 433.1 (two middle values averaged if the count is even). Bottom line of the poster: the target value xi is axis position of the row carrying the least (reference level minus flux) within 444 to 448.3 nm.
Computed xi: 447.409 nm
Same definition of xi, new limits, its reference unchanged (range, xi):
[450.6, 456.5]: 454.679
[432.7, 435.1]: 432.817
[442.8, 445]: 443.920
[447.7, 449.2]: 448.854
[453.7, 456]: 454.679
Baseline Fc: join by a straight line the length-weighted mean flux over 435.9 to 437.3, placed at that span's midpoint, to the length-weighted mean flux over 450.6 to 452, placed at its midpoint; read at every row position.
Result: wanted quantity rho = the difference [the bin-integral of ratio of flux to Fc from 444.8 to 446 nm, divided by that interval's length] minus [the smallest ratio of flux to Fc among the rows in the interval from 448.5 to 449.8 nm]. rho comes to -0.02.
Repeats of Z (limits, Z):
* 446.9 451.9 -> 10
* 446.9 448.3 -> 9.58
